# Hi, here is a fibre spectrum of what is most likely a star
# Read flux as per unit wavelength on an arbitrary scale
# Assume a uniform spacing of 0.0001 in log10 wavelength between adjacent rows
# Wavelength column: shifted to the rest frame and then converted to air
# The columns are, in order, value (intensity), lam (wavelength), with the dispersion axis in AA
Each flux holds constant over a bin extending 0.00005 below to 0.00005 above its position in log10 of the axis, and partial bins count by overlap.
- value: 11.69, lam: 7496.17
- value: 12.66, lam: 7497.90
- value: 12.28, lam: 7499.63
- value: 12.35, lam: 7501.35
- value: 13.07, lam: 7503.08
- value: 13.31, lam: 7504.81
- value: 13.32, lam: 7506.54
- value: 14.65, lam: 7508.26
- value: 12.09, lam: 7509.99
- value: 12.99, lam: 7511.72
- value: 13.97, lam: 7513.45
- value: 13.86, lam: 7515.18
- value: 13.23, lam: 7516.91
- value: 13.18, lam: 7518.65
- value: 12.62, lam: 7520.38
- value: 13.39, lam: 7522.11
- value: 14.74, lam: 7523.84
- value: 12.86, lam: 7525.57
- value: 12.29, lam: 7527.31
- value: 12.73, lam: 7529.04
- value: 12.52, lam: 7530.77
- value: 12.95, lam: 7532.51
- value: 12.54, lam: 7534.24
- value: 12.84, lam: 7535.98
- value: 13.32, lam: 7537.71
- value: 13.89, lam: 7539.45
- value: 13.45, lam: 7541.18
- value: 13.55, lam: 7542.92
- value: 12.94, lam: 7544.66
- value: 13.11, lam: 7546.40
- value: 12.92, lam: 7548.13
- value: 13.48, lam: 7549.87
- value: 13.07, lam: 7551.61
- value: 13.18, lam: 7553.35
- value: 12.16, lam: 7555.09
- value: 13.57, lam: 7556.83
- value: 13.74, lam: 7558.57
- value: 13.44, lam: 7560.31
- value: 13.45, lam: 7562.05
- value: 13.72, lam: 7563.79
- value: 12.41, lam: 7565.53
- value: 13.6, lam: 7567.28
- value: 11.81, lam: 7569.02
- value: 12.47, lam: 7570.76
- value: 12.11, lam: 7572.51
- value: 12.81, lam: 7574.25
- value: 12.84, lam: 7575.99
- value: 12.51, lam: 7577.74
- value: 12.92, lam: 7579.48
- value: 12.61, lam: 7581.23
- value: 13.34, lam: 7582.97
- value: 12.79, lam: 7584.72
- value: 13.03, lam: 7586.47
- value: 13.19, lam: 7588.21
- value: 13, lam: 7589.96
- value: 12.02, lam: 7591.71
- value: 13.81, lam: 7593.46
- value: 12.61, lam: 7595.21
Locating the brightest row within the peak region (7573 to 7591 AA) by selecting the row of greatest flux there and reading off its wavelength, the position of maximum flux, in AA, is 7582.97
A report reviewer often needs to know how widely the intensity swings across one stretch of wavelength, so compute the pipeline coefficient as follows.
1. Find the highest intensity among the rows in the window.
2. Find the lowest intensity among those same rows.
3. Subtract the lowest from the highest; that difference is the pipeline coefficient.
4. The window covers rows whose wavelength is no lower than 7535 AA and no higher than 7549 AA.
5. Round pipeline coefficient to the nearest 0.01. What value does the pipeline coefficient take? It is 1.05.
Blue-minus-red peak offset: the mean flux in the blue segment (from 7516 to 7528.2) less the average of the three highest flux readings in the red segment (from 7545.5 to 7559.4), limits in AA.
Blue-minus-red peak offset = -0.41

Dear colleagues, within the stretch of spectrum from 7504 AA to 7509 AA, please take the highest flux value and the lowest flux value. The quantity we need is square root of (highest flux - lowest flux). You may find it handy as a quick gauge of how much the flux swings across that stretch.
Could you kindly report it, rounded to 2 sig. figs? 1.2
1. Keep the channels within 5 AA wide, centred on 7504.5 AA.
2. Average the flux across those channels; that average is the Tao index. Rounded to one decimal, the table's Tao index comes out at 13.2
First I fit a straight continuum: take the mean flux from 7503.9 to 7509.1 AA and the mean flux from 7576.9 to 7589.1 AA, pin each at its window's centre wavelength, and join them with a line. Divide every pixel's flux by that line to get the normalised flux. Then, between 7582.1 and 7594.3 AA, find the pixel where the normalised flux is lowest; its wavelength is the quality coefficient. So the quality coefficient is 7591.71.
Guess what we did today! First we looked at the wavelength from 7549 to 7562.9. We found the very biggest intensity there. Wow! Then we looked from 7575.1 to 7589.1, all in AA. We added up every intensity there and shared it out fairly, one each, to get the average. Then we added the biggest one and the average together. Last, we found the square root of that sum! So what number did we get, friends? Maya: 5.16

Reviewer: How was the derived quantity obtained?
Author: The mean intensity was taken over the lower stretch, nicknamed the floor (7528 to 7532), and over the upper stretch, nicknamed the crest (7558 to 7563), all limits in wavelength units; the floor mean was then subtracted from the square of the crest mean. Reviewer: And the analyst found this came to 171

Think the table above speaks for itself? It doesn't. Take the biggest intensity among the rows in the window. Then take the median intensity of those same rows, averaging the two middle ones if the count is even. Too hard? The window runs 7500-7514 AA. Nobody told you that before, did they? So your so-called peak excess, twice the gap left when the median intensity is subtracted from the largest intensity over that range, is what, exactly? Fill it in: 2.9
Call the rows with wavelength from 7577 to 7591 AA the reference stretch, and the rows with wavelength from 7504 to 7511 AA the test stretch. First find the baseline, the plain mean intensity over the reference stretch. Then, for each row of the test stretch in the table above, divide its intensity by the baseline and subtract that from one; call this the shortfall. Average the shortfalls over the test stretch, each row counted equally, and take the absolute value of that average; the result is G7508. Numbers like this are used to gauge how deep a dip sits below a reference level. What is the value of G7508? 0.032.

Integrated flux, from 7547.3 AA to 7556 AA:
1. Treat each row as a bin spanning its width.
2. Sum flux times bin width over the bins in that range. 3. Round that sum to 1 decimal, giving 112.7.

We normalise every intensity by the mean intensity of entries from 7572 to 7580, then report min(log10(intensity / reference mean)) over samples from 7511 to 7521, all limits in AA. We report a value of -0.001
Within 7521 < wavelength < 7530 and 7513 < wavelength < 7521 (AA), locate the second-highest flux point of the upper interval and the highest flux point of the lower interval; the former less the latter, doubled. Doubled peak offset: -1.2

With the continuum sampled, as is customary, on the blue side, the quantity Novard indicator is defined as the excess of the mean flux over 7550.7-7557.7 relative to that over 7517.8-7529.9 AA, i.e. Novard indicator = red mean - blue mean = -0.1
